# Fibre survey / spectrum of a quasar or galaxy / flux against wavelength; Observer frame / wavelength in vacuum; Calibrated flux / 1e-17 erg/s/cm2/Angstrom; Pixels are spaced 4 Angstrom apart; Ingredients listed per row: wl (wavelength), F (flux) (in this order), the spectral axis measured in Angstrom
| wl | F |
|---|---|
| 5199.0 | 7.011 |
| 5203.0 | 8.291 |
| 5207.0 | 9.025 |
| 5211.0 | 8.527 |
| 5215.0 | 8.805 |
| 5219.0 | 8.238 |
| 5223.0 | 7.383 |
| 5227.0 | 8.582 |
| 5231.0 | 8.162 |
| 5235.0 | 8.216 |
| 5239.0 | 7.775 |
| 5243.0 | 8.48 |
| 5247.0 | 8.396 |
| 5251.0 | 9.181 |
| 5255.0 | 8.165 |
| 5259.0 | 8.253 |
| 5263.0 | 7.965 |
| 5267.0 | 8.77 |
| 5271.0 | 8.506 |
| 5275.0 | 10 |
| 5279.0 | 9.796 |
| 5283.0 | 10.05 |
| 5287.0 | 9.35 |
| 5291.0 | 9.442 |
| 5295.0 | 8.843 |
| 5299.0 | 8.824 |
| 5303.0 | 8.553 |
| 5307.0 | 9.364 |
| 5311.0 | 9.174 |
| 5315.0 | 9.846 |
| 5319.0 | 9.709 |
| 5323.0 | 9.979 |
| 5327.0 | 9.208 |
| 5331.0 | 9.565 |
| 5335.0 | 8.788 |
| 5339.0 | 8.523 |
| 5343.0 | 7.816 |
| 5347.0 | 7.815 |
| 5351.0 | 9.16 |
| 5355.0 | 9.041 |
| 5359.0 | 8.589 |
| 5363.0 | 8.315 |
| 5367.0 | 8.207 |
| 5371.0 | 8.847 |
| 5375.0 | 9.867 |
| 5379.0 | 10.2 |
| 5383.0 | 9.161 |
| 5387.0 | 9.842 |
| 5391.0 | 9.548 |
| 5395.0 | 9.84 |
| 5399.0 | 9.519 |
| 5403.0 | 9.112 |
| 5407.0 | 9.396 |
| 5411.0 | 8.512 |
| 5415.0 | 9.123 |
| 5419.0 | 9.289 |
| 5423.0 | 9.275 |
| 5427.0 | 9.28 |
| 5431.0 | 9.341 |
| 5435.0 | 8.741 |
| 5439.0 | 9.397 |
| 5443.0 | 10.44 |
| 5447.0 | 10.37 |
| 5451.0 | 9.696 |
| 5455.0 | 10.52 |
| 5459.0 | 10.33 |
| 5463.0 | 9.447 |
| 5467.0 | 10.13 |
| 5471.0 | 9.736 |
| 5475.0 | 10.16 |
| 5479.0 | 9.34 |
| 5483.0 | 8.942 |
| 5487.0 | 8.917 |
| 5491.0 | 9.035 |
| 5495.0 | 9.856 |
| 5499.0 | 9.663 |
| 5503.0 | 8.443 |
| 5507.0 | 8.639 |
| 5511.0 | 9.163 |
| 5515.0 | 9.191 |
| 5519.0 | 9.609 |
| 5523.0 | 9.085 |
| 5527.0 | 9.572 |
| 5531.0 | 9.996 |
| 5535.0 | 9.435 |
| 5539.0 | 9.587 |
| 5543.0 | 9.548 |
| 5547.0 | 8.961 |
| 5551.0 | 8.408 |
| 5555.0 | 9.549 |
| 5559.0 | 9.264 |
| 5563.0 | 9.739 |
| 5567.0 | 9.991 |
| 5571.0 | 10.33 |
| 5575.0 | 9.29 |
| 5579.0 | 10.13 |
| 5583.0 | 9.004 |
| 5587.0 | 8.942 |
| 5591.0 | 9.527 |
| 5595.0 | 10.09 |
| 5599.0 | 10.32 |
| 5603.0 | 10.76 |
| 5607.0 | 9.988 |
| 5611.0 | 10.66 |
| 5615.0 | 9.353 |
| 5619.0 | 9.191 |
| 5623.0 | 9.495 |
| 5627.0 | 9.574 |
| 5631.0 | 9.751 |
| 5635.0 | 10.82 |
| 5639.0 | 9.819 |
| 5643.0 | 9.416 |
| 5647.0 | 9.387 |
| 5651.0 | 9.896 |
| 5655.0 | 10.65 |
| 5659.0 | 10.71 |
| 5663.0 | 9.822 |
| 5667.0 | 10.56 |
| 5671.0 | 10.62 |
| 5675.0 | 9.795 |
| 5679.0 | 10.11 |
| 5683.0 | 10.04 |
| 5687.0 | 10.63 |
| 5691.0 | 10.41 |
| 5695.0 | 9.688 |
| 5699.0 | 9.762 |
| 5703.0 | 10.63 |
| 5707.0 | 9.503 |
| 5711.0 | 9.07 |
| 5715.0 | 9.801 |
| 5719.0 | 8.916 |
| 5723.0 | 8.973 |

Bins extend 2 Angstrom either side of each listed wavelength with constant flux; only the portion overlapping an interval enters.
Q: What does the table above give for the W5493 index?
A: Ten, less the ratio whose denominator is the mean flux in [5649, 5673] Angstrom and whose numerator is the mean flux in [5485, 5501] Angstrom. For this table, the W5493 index 9.10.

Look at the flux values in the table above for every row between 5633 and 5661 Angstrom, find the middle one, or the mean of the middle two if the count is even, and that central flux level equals 9.9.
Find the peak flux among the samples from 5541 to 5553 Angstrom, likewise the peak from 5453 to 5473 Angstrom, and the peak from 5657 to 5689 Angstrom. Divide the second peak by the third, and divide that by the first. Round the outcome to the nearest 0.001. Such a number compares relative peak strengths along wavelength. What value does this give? 0.103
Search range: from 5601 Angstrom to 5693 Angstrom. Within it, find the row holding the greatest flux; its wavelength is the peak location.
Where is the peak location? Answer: 5635.0 Angstrom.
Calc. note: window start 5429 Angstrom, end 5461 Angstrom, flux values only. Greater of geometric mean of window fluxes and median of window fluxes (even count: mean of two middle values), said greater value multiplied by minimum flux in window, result 88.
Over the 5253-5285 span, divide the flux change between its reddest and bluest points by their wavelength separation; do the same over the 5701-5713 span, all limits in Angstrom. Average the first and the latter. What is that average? -0.06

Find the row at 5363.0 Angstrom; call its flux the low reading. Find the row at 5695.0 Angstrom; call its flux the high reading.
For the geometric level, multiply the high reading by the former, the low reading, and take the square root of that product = 8.98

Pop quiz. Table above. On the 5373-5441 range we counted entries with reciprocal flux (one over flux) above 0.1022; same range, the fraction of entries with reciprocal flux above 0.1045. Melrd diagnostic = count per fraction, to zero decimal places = 17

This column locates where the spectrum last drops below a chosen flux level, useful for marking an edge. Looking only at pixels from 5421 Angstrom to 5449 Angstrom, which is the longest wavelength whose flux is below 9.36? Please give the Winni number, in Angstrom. 5435.0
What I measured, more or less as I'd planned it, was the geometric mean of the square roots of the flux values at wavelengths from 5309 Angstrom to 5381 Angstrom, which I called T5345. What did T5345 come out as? 3.00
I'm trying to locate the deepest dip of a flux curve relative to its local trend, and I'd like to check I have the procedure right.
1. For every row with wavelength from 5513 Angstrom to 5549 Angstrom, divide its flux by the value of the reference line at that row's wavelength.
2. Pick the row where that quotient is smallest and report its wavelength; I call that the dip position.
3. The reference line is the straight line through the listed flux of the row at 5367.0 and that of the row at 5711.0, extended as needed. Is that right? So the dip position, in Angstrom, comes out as 5547.0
